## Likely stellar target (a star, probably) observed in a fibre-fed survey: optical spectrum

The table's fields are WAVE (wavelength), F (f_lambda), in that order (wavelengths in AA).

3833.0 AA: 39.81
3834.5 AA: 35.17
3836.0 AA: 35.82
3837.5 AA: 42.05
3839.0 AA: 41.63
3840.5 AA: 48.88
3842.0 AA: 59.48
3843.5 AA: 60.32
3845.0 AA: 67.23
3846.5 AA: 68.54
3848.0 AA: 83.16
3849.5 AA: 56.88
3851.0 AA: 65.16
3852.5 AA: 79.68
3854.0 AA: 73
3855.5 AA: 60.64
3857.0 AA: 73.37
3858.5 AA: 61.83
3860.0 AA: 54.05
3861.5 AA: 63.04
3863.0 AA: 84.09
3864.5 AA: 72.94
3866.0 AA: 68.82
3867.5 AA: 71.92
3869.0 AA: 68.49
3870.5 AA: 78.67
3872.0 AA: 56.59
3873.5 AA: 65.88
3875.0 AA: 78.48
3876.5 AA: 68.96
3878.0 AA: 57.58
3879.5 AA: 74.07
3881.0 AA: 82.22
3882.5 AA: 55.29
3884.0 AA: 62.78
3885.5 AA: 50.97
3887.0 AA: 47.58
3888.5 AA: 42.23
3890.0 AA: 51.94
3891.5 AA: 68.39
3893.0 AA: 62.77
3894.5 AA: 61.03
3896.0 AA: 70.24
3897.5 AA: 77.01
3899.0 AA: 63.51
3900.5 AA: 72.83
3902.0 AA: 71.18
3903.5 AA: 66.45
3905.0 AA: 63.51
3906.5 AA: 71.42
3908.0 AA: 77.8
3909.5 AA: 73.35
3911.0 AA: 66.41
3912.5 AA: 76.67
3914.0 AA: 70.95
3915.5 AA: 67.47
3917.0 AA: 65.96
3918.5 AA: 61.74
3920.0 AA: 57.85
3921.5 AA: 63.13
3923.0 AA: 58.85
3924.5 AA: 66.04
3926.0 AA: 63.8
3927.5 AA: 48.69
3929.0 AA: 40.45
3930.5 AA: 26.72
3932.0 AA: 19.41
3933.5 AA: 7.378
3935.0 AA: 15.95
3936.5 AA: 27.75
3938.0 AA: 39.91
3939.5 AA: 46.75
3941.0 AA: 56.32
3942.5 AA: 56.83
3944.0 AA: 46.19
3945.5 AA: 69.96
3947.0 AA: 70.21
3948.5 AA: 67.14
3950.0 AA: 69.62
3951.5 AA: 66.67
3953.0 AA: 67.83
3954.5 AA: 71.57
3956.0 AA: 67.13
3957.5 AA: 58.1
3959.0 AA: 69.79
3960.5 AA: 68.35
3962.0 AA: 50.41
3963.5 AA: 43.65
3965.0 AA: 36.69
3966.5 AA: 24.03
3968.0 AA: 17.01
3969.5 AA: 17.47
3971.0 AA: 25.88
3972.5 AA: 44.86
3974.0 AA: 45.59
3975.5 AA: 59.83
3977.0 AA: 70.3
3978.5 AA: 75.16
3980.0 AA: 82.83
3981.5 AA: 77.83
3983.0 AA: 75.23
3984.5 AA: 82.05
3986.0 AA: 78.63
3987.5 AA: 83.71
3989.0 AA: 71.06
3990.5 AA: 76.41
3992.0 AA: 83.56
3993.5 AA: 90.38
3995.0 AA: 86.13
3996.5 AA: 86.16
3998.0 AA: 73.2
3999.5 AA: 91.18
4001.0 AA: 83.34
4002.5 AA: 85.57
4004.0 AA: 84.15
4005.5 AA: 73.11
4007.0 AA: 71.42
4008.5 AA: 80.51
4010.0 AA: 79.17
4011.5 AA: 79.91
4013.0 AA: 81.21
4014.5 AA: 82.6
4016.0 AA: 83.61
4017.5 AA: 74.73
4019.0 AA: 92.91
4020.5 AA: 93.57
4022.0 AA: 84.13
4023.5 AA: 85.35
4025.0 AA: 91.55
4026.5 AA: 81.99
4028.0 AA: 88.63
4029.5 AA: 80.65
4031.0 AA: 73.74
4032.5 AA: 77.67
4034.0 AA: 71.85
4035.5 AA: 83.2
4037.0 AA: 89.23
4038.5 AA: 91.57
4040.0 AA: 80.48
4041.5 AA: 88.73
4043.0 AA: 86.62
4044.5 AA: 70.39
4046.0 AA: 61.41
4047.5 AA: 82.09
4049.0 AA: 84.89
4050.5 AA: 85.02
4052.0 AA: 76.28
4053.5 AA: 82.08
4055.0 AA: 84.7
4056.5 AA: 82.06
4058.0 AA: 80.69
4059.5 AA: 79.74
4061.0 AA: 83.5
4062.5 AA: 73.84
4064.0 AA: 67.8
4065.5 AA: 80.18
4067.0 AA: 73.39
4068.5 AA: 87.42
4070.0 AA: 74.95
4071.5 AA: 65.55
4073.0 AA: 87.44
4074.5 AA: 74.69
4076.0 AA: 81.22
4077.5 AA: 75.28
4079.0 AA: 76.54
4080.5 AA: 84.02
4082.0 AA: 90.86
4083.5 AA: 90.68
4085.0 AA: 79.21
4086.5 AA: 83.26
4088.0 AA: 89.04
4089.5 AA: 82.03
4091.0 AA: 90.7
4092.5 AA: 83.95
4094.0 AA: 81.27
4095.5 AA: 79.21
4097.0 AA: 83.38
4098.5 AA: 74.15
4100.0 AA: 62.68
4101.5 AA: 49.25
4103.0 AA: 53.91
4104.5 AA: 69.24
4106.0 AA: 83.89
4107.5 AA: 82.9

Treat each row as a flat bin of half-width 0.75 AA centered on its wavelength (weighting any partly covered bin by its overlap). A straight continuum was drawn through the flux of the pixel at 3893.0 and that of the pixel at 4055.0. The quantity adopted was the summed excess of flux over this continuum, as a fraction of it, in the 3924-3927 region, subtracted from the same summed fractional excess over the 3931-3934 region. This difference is -1.5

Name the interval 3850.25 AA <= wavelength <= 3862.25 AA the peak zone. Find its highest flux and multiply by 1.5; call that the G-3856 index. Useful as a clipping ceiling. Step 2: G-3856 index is 120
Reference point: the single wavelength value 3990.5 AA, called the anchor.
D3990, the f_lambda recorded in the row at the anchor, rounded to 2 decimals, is 76.41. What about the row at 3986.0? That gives 78.63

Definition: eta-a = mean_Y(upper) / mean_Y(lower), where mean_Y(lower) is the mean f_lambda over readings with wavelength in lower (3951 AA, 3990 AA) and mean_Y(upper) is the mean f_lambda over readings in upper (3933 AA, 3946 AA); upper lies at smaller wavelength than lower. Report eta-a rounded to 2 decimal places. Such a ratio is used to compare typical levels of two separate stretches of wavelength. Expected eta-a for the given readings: 0.69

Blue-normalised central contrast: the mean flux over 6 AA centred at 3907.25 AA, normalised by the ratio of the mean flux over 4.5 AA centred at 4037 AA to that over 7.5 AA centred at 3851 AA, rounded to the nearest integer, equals 58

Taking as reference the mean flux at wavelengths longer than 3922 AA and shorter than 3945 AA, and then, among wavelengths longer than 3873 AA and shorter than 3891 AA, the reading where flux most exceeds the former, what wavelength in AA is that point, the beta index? 3881.0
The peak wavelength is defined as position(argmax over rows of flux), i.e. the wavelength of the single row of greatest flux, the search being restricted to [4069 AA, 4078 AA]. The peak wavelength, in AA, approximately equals 4073.0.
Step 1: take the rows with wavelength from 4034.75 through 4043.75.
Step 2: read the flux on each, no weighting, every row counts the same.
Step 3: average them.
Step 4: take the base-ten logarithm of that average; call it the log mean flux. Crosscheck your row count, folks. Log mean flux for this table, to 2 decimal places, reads 1.94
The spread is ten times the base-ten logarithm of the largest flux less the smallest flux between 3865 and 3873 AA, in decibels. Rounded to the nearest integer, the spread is 13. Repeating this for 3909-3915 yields 10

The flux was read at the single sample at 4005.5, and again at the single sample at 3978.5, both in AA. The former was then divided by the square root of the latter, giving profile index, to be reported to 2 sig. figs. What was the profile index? 8.4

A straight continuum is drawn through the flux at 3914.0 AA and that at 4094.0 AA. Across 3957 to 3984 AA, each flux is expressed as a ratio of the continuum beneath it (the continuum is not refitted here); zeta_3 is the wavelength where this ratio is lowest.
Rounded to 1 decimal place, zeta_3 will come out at 3968.0 AA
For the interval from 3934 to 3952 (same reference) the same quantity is 3935.0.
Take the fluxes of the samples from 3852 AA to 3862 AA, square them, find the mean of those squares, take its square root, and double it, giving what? 134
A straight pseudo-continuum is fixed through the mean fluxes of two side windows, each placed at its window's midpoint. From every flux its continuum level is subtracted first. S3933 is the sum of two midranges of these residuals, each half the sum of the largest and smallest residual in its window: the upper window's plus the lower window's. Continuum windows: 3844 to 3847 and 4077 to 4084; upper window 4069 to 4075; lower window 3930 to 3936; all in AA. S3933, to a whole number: -63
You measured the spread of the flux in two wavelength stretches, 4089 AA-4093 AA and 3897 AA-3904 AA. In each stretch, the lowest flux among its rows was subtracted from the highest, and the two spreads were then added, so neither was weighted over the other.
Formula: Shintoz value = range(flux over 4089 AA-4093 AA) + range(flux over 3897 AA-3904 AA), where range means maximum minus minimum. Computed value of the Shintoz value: 22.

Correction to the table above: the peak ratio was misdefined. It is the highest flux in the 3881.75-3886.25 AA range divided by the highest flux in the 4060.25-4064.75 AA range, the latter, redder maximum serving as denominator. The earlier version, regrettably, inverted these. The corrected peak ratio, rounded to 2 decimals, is 0.75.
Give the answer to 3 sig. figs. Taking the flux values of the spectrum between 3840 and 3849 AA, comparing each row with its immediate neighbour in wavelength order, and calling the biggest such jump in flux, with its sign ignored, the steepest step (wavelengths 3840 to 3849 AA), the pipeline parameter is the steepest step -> 14.6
